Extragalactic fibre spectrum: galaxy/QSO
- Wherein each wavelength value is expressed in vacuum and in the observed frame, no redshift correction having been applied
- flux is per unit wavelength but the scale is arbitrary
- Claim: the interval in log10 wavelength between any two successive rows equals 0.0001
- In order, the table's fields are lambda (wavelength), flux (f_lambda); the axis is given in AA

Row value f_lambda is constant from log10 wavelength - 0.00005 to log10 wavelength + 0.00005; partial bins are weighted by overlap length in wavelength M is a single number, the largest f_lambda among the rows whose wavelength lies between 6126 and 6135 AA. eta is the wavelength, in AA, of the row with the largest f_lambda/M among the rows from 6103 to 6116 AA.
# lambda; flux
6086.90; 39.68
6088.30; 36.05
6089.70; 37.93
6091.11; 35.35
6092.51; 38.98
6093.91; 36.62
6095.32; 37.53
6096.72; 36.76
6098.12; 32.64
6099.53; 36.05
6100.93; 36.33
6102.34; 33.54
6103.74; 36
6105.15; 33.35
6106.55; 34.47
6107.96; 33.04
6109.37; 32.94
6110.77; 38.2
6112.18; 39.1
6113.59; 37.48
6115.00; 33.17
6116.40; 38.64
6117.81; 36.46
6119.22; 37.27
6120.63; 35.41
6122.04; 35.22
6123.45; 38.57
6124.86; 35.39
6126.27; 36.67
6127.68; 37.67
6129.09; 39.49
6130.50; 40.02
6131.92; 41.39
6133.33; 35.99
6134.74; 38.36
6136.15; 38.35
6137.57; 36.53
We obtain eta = 6112.18 AA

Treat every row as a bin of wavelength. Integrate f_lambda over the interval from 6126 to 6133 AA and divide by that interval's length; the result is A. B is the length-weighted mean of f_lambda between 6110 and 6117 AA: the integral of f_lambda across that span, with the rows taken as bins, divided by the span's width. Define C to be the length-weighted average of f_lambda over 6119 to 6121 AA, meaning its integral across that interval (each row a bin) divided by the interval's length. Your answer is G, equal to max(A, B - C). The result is 39.0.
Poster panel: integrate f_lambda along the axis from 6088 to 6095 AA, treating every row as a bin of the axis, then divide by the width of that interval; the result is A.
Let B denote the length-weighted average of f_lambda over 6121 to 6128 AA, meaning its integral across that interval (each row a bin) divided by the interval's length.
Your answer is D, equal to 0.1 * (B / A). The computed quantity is 0.099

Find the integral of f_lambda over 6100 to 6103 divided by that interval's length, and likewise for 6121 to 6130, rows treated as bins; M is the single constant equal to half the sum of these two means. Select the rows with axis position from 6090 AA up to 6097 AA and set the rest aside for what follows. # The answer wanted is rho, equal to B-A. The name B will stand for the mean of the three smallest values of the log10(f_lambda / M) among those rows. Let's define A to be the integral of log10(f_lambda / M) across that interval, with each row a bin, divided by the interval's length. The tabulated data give -0.0102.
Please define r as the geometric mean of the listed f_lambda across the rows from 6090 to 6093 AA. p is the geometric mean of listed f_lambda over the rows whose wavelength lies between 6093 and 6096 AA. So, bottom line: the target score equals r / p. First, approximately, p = 37.1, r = 37.1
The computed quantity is 1.00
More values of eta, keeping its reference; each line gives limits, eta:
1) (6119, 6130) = 6129.09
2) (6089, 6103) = 6092.51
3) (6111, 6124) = 6112.18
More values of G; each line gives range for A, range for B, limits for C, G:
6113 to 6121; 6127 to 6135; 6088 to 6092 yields 36.4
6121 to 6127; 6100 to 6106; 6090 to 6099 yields 36.4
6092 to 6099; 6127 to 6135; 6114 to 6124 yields 36.4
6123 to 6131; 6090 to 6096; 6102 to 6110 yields 37.9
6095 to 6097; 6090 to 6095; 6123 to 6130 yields 37.2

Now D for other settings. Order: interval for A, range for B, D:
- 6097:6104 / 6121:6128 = 0.105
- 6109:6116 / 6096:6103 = 0.096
